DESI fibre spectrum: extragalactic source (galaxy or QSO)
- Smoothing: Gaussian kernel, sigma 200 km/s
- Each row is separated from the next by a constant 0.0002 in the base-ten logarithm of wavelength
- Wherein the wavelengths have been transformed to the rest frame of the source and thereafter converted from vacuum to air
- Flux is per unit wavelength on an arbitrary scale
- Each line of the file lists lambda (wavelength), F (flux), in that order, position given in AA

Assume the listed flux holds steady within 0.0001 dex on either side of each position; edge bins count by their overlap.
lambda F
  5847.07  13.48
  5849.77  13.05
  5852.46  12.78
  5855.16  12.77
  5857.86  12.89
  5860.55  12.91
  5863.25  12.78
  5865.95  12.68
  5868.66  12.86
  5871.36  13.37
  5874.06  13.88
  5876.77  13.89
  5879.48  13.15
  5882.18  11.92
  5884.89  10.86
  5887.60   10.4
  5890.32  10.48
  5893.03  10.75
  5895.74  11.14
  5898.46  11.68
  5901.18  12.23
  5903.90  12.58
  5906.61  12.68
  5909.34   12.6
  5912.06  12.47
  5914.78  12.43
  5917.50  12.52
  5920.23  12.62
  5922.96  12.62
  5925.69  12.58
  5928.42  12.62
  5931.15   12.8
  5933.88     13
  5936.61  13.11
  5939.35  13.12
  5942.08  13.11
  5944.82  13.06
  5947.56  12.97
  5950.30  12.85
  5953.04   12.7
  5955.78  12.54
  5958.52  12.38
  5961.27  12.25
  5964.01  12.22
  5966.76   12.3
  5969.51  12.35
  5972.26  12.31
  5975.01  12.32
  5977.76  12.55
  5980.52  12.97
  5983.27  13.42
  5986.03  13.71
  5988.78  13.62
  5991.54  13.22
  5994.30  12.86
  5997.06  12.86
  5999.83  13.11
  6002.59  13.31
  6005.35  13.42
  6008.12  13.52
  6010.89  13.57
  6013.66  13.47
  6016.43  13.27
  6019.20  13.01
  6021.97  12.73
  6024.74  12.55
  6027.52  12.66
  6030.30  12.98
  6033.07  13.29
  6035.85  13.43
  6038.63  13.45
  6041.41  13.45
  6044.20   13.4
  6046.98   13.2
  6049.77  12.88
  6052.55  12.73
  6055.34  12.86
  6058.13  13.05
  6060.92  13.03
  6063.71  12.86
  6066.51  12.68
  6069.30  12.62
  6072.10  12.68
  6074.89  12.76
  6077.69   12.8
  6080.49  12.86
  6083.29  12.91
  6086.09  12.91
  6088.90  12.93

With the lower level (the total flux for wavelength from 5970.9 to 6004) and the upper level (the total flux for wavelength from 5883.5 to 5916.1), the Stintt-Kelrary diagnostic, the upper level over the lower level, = 0.898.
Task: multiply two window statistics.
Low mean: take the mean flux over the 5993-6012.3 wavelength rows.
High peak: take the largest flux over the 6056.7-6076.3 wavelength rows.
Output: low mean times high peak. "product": 173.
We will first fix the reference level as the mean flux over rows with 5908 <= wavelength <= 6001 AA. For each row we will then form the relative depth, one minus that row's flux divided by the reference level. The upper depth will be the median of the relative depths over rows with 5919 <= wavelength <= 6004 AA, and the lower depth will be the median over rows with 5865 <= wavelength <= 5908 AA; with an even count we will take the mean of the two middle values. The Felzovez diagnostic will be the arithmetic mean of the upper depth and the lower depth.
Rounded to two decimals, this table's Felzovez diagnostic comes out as 0.01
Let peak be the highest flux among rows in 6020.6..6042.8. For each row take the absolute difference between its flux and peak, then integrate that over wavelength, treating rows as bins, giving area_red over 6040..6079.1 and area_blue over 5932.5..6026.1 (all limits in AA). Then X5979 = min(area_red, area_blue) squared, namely 416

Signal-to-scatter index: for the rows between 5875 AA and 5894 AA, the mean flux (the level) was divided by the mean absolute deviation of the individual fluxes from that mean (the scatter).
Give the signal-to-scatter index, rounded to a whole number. 10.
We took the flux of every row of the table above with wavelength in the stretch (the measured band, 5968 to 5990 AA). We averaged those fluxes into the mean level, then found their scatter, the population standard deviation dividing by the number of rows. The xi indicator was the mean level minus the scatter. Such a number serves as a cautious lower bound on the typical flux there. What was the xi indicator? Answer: 12.3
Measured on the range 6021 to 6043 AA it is 12.7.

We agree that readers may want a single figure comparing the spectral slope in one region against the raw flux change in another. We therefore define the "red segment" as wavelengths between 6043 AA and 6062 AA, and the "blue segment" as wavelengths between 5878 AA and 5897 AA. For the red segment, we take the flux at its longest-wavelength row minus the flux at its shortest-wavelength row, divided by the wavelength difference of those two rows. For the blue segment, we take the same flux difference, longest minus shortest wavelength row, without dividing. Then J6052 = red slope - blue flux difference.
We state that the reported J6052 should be 2.0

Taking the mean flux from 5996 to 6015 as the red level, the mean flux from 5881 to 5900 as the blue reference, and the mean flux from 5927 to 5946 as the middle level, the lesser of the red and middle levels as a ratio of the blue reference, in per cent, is 118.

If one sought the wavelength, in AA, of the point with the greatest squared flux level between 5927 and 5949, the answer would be 5939.35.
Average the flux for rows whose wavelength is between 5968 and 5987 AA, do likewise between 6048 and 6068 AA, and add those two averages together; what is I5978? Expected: 25.7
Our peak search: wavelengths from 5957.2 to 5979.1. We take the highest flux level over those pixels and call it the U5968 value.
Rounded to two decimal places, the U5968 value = 12.55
